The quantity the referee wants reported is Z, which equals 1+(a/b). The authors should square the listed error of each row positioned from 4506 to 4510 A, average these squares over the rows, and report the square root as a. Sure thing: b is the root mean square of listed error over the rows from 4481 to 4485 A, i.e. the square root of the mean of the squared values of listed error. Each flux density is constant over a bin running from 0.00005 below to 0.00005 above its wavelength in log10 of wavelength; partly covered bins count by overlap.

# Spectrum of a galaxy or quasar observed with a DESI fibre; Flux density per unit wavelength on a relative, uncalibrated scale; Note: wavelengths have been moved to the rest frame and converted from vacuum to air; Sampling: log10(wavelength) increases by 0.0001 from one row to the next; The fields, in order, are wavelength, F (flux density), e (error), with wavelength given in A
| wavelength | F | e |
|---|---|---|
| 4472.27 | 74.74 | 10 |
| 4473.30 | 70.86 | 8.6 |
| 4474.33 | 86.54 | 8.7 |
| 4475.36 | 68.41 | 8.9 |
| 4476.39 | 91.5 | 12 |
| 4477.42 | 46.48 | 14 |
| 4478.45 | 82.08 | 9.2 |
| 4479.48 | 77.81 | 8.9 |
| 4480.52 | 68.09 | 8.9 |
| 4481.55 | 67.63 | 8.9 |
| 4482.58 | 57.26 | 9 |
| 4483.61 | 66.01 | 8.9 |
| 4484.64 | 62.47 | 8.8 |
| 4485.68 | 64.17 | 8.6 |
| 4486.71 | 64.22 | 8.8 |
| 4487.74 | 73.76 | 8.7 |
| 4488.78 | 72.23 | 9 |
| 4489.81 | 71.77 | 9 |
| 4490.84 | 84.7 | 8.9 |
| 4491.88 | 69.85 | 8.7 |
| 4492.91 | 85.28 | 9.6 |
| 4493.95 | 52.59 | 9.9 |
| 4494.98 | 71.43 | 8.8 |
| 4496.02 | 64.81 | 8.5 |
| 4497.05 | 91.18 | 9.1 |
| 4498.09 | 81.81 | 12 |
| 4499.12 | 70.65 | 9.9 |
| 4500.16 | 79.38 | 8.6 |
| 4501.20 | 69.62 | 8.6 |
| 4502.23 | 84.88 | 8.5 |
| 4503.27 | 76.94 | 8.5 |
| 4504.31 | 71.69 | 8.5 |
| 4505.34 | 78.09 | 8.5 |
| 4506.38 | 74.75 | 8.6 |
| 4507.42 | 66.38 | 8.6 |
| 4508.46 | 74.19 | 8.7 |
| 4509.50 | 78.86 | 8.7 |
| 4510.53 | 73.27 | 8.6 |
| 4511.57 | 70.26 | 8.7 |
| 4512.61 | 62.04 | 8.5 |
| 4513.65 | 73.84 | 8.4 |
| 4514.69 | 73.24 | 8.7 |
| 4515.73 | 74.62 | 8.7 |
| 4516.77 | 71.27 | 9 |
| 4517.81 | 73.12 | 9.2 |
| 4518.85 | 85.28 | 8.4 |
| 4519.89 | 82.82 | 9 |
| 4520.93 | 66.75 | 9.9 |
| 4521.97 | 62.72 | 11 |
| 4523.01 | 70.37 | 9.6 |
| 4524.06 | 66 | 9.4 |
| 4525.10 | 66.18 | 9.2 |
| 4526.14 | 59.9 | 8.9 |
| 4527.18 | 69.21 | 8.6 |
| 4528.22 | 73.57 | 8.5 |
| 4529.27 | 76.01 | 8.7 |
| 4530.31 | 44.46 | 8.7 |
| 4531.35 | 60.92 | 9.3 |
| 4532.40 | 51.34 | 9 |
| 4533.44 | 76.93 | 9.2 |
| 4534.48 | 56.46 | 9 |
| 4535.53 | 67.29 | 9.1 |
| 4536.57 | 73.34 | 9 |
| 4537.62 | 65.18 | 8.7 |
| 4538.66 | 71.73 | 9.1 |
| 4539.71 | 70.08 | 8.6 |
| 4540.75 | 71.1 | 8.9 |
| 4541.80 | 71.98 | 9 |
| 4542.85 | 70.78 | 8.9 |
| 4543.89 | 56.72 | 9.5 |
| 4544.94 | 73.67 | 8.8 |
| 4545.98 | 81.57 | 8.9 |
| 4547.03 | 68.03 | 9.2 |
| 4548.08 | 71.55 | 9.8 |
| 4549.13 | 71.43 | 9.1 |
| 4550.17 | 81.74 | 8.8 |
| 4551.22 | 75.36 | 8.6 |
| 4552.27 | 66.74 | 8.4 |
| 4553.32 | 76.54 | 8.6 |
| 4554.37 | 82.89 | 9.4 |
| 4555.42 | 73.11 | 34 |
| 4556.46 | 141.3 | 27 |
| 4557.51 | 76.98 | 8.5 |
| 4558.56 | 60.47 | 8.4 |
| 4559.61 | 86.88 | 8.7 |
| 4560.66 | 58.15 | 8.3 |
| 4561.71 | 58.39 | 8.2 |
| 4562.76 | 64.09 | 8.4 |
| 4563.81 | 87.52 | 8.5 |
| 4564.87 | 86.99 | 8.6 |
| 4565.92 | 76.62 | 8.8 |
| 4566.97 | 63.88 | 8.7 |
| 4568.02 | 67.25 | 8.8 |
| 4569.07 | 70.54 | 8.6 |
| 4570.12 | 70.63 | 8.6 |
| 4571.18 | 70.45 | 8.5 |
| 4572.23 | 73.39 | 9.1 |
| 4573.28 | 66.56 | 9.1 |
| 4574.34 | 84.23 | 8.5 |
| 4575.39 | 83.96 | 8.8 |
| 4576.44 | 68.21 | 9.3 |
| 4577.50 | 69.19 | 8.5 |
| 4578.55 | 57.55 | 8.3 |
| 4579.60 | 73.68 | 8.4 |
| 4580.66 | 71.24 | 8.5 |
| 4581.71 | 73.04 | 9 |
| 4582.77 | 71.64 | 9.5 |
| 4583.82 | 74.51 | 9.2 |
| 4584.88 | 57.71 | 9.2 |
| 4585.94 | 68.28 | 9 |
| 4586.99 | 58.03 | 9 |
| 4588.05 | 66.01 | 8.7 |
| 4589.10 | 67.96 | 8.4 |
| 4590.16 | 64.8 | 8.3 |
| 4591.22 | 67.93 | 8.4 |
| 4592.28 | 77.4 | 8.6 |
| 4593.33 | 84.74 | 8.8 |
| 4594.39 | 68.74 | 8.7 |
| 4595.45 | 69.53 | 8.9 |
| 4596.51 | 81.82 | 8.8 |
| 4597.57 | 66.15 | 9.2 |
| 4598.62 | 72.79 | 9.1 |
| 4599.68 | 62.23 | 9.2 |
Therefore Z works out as 1.97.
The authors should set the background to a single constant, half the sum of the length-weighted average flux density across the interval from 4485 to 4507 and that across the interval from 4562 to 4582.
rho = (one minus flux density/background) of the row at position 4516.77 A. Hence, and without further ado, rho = 0.03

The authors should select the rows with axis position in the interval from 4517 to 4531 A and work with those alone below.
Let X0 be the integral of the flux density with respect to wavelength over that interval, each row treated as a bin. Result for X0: 965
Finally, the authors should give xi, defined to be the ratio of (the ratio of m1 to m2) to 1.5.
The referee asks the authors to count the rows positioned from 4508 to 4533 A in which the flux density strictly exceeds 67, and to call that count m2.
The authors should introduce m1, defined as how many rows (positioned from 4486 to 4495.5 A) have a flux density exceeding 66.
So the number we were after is 0.3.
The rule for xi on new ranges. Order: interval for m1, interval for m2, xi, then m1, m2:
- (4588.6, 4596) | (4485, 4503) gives 0.3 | 6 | 13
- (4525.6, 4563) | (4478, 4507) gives 0.8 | 25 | 21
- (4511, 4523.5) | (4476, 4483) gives 1.3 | 10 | 5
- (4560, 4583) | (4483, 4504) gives 0.8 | 17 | 14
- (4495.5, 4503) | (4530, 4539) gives 1.0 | 6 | 4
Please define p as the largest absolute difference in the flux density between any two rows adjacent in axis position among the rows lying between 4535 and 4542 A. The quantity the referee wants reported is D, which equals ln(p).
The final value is 2.10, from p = 8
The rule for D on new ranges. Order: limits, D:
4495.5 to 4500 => 3.27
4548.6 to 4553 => 2.33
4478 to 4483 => 2.34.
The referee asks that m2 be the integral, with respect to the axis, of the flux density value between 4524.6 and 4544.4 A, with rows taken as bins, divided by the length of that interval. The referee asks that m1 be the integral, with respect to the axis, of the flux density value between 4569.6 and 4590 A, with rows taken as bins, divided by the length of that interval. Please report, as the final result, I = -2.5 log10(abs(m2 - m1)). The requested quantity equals -1.4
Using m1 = 70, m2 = 66.0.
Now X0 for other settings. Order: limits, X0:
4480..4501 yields 1490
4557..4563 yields 406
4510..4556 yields 3227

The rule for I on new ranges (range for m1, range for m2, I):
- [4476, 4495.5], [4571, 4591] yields 1.1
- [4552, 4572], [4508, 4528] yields -1.6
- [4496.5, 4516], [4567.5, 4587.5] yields -1.7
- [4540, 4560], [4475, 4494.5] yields -2.1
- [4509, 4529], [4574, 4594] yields 0.1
